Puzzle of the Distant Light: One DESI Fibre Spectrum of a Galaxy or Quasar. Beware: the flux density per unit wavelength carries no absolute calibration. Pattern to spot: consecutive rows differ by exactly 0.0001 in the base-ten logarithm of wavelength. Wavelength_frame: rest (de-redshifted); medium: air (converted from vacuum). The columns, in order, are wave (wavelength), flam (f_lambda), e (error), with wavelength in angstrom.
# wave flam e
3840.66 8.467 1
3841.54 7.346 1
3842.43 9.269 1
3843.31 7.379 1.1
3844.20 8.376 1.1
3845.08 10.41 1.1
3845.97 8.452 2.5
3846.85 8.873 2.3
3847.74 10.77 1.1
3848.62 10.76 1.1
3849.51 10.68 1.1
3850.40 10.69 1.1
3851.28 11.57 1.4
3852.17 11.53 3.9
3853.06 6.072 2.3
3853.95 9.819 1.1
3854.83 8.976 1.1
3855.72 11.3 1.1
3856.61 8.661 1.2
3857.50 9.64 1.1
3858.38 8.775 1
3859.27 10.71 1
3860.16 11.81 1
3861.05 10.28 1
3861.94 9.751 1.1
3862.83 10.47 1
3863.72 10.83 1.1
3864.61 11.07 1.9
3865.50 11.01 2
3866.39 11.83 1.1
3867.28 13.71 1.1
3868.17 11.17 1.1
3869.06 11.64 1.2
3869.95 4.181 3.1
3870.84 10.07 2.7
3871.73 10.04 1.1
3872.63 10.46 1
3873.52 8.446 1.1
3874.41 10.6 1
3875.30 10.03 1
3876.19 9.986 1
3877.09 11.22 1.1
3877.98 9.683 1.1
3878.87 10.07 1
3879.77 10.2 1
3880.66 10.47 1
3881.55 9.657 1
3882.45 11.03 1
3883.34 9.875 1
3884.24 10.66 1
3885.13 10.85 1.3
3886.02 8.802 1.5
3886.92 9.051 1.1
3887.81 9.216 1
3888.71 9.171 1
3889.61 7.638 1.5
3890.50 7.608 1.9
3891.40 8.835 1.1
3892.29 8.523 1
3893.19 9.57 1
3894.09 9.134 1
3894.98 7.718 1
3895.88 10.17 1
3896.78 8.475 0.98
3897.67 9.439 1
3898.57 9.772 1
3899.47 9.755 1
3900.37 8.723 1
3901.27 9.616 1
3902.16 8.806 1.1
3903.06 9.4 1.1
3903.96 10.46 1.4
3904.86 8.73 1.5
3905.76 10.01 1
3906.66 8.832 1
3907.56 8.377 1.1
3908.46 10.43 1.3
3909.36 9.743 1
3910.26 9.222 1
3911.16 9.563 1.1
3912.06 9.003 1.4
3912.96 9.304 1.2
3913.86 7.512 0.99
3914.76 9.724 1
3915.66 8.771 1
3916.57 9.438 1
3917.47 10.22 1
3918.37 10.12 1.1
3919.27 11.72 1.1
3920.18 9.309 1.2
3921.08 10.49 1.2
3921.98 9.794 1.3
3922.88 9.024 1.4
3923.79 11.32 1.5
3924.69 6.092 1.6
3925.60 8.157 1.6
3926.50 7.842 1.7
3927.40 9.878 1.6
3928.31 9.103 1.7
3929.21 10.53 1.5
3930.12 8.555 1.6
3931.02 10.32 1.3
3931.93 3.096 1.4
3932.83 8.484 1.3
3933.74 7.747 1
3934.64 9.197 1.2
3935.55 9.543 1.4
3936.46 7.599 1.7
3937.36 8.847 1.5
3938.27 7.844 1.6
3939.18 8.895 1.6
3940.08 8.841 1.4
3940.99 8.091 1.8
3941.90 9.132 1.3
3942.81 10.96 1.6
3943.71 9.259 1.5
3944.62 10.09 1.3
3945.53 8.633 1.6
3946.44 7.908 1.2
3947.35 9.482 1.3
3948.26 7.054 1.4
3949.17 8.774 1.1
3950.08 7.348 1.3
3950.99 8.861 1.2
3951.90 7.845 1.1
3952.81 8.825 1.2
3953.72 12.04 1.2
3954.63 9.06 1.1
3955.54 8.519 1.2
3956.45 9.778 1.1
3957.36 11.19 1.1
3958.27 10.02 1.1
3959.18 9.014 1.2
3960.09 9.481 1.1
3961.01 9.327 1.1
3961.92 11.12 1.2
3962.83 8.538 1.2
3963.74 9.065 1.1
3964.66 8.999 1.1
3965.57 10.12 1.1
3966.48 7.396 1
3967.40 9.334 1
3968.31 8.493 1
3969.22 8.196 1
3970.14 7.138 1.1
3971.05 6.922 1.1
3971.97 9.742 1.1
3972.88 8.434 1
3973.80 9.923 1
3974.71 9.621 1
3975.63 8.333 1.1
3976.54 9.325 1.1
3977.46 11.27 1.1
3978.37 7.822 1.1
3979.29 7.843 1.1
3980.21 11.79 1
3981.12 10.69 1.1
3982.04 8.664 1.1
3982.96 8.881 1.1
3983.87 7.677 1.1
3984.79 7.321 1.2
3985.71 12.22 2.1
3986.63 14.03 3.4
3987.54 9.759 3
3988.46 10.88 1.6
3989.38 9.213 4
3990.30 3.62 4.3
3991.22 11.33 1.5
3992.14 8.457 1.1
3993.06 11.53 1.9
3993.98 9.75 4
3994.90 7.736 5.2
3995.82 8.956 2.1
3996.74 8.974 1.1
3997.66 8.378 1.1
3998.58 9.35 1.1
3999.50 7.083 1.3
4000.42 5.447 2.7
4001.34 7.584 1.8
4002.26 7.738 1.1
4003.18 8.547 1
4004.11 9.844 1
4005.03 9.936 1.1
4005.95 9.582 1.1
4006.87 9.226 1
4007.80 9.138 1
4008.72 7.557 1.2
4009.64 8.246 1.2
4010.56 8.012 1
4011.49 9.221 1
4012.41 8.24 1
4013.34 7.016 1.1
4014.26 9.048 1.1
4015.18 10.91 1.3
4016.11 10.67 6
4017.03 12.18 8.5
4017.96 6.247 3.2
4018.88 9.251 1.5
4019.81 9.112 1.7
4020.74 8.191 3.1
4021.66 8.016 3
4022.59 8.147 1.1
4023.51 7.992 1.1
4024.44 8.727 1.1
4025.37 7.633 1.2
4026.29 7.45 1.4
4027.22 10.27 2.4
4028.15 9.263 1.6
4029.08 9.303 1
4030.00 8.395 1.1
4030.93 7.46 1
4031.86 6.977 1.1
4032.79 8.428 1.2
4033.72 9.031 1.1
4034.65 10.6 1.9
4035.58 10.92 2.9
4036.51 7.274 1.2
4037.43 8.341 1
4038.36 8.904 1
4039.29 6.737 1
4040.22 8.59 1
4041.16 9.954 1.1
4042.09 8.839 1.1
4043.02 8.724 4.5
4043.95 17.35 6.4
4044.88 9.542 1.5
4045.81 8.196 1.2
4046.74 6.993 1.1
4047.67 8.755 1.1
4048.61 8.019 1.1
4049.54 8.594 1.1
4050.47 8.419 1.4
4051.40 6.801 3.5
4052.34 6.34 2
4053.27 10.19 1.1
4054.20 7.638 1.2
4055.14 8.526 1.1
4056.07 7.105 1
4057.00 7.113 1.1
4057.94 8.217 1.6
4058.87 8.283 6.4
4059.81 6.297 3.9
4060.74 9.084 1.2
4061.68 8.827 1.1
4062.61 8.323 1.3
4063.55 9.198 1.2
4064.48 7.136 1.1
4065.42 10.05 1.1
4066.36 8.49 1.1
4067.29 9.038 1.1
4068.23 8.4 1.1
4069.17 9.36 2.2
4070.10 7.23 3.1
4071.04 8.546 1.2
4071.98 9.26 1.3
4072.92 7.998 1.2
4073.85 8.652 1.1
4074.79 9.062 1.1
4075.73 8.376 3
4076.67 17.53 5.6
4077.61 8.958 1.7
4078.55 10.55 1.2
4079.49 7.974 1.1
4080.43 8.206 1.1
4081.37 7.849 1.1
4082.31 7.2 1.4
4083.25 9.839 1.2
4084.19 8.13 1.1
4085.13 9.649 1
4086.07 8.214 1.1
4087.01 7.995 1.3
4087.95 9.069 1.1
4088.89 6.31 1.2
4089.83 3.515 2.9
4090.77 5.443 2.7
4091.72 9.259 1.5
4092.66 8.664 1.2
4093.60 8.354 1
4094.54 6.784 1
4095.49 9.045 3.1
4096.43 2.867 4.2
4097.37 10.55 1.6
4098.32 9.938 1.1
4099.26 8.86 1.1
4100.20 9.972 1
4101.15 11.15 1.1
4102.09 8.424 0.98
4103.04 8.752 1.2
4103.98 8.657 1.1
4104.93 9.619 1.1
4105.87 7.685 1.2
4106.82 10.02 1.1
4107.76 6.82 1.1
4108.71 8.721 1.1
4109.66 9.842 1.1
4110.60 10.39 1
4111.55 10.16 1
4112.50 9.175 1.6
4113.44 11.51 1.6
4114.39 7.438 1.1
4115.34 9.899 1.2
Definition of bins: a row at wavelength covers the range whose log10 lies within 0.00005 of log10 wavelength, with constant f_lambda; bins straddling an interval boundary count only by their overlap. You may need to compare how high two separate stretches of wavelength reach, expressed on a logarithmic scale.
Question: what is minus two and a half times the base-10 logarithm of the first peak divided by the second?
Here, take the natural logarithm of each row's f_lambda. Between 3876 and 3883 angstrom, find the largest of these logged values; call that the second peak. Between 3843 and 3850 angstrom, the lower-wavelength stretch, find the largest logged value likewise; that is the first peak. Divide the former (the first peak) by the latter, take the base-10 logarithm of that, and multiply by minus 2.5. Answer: 0.019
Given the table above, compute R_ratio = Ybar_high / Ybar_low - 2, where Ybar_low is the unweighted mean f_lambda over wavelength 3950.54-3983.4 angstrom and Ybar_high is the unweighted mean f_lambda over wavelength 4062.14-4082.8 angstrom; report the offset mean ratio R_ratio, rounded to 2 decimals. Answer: -1.03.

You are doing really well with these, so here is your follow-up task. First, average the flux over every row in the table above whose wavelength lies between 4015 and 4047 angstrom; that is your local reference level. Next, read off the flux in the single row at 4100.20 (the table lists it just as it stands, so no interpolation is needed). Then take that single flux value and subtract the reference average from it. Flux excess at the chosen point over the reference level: 1.0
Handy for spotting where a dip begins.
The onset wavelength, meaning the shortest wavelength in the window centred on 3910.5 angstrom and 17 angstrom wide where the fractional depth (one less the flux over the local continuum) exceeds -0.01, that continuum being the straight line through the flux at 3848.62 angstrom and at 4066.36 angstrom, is 3902.16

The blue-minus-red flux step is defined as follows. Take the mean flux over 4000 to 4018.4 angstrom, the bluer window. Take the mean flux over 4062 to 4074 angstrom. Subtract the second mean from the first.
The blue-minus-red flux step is 0.13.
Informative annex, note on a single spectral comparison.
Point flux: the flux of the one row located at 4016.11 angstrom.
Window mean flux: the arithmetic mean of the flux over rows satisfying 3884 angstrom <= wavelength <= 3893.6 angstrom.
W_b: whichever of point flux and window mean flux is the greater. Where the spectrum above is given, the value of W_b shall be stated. 10.7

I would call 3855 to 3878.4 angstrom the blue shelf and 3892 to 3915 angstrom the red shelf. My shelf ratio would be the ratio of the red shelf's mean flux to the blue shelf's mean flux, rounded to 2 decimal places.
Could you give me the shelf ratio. 0.90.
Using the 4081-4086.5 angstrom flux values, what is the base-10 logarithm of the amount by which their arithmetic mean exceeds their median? -0.5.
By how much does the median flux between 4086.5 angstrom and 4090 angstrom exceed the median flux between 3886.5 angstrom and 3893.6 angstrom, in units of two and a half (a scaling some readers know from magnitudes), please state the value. -0.72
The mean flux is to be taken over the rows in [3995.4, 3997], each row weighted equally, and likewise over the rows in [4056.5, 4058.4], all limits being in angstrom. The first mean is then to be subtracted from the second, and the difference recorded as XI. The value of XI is -1.3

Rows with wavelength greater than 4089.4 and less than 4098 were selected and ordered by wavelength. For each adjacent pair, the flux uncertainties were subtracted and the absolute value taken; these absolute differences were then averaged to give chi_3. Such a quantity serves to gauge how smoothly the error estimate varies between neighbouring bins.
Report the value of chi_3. 0.96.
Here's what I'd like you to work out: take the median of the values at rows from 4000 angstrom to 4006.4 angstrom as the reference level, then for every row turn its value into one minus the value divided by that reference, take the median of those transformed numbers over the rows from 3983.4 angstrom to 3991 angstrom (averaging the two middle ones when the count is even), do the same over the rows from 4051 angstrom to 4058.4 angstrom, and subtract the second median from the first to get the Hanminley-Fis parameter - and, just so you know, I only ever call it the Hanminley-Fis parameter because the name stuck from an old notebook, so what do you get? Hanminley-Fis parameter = -0.25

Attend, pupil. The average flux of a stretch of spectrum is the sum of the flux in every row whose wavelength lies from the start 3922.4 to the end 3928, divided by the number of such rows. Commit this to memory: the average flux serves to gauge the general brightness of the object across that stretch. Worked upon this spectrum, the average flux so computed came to 8.7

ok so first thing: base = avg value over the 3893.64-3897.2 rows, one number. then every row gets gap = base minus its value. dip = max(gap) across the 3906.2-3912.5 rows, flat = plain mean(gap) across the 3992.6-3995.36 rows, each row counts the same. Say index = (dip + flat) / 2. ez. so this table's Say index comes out -0.15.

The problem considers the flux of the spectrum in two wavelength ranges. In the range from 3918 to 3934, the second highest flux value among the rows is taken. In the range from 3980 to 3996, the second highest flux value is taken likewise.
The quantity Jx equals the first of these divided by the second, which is 0.93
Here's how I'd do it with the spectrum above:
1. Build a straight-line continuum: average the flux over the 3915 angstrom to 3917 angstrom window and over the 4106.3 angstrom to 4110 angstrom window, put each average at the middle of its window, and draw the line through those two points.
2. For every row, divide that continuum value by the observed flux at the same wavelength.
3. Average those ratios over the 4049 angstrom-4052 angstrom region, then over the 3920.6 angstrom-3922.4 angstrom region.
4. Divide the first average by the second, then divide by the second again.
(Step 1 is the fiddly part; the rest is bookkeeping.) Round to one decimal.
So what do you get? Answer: 1.4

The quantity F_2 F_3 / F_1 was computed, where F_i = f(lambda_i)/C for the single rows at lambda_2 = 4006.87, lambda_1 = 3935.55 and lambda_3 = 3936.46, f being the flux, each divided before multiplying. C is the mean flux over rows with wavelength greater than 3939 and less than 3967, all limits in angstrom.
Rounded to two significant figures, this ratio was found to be 0.80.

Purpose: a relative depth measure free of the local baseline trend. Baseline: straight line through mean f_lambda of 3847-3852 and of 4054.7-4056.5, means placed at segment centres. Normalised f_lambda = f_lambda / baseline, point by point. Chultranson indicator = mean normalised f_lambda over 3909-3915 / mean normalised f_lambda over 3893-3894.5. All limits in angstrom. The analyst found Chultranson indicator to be 1.01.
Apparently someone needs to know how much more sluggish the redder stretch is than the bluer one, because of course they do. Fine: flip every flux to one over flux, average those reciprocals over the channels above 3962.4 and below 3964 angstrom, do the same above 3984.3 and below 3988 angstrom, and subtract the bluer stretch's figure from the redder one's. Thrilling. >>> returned -0.016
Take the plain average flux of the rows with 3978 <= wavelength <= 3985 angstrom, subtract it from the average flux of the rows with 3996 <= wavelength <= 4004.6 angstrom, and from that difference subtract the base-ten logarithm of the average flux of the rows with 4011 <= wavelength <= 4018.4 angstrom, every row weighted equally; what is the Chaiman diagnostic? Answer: -1.7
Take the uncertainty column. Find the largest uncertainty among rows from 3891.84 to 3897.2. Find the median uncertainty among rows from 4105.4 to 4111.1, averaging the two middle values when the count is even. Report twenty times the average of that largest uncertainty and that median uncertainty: 21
